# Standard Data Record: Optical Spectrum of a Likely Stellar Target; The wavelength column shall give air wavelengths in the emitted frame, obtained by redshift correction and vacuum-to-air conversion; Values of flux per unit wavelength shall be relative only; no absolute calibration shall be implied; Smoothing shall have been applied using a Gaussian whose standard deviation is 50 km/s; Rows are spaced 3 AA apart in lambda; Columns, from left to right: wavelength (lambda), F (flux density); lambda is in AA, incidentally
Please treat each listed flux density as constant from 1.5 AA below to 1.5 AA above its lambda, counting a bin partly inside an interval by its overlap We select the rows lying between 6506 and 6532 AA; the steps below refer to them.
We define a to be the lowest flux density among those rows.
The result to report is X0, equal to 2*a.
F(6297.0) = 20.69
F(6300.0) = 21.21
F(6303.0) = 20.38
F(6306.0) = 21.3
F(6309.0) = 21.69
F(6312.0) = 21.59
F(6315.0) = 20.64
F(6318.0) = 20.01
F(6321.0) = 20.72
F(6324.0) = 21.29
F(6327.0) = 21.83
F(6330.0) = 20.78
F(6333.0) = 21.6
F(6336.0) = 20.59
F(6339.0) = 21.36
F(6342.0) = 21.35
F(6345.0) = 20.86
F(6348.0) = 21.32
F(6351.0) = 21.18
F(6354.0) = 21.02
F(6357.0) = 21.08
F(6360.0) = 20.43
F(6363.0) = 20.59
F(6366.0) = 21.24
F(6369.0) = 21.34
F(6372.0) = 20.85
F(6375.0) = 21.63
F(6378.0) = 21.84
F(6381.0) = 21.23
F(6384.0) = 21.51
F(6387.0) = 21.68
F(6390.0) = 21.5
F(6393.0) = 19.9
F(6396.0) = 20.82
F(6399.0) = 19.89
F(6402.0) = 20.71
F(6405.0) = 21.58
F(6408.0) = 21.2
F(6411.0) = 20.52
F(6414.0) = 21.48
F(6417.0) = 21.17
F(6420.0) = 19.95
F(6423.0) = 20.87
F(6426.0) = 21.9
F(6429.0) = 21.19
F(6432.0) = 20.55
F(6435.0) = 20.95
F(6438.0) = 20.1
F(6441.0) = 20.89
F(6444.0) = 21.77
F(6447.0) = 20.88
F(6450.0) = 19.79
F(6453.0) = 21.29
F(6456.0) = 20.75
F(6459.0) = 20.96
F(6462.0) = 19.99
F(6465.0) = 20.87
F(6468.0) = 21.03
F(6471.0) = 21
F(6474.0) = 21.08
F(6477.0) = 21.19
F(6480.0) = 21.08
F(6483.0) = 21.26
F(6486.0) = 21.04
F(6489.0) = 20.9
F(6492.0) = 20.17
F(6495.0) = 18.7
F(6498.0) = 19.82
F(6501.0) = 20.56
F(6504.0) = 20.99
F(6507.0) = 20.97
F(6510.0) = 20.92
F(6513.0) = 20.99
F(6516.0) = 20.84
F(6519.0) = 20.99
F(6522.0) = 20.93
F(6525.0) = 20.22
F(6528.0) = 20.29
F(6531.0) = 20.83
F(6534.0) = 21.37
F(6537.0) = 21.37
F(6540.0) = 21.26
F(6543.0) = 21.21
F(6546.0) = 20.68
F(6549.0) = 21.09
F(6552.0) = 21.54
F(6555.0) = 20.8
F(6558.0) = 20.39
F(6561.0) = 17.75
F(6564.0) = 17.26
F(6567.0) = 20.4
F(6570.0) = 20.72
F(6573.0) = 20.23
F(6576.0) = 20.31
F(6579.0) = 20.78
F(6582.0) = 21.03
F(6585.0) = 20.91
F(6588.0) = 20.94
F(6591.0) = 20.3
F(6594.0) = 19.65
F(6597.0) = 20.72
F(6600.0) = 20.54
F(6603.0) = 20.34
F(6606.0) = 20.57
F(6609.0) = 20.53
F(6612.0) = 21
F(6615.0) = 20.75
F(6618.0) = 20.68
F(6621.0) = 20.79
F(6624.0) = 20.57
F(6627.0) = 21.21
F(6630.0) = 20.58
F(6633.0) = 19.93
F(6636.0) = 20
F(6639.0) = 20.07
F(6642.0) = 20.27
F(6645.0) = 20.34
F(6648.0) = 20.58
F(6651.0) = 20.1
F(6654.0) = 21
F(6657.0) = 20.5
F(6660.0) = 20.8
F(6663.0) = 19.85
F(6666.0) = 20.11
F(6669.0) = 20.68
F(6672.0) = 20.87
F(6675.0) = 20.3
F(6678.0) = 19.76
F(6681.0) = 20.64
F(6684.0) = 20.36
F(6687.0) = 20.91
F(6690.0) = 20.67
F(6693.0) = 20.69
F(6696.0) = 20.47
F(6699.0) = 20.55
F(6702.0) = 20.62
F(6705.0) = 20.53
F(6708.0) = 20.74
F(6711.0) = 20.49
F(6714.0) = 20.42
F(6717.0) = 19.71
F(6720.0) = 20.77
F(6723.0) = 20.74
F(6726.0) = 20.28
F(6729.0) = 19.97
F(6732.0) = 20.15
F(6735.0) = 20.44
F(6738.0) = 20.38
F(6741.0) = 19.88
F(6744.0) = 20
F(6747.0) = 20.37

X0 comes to 40.4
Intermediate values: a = 20.22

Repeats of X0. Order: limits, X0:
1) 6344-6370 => 40.9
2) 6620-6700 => 39.5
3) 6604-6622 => 41.1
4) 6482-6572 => 34.5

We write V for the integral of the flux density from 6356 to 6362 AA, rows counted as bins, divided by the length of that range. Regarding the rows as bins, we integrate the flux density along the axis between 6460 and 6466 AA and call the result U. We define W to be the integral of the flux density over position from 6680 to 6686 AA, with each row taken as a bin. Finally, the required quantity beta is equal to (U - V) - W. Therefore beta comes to -21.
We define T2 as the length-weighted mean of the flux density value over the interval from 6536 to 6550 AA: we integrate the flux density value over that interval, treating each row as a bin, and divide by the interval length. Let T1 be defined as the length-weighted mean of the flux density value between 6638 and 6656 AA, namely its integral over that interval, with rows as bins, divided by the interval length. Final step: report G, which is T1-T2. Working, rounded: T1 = 20.4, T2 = 21.1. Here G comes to -0.7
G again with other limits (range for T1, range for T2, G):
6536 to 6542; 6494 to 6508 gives 1.1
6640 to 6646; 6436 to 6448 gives -0.6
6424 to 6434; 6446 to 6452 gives 0.8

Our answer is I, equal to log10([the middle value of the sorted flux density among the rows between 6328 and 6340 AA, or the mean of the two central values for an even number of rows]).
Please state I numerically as 1.324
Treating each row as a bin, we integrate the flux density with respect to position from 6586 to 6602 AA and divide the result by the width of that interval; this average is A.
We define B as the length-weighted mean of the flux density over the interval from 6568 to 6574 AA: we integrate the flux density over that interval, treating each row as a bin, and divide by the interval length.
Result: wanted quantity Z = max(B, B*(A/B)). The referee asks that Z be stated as 20.5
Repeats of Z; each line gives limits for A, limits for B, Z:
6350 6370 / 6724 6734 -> 21.0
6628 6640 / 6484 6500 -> 20.2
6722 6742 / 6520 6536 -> 20.8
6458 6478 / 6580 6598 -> 20.9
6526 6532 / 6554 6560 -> 20.5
